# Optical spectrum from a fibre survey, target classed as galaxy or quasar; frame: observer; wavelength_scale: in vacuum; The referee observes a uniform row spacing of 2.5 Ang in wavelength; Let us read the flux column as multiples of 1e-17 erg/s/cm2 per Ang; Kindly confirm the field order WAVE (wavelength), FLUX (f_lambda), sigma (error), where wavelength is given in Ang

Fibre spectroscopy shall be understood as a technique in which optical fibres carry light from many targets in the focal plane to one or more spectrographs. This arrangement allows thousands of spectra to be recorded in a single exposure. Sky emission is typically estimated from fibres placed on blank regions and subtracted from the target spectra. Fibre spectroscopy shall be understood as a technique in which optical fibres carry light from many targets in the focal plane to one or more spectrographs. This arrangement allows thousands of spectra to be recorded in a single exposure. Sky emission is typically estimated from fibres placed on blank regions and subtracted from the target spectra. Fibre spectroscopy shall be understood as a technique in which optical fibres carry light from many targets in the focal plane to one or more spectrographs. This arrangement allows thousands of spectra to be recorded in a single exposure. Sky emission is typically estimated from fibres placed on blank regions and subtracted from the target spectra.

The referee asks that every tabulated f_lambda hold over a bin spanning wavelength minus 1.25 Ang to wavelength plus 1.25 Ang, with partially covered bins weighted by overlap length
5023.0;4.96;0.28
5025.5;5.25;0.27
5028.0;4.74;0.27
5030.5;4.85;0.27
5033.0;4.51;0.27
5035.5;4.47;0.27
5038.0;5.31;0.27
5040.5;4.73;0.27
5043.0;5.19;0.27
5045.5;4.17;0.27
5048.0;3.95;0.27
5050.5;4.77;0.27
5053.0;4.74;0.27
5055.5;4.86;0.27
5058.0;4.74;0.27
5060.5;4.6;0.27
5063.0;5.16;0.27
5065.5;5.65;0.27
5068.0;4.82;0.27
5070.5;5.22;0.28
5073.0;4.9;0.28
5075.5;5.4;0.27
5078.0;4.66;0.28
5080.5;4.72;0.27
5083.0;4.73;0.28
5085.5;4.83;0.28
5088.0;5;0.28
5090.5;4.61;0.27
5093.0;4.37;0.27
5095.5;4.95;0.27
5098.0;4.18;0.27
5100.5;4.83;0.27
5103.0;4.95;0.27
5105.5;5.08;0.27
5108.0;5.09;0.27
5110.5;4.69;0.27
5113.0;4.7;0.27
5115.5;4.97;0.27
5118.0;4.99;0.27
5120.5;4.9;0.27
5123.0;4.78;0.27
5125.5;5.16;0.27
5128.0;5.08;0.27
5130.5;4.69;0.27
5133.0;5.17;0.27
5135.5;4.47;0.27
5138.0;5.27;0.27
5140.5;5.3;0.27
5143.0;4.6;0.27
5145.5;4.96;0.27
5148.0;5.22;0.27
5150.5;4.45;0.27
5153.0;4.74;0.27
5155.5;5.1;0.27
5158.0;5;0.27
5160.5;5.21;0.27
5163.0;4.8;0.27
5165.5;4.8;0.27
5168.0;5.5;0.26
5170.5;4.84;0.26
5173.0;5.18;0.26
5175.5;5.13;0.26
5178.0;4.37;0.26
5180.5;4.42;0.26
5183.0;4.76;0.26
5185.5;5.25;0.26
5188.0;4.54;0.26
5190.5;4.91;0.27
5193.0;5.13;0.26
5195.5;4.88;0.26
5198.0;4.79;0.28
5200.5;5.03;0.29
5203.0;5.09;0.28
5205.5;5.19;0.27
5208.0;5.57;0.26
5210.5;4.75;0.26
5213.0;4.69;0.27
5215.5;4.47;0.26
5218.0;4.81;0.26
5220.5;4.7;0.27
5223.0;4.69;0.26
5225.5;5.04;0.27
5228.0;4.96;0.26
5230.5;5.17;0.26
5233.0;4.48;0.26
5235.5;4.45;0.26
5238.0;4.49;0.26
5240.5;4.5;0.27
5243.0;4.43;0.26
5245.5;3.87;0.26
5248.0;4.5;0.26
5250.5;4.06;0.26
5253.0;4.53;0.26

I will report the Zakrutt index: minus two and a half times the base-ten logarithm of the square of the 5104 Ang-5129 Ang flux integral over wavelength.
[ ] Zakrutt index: -10.5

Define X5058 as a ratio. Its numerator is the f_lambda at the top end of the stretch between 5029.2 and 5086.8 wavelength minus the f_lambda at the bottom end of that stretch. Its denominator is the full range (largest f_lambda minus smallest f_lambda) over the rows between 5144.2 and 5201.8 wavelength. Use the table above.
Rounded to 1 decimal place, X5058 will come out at 0.0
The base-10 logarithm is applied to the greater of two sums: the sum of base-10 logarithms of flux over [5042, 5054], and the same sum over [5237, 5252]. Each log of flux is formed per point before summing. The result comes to 0.58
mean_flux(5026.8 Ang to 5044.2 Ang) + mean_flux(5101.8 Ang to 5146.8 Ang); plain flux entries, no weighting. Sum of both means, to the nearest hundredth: 9.76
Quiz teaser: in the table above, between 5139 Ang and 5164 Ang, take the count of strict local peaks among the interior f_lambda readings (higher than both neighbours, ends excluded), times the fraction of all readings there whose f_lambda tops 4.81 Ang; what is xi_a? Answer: 1.80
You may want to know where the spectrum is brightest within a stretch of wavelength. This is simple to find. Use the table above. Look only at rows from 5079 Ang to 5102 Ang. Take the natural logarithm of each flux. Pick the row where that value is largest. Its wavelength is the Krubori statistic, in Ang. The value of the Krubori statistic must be 5088.0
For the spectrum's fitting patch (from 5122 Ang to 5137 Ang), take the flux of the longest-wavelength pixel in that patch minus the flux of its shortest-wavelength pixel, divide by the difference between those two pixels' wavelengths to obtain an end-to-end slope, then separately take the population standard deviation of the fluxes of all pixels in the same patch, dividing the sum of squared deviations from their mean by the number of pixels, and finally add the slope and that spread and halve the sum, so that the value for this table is 0.119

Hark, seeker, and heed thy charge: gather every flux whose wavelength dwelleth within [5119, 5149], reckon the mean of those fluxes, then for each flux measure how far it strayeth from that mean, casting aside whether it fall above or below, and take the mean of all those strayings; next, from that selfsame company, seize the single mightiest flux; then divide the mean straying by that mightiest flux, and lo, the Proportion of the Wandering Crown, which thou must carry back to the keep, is 0.044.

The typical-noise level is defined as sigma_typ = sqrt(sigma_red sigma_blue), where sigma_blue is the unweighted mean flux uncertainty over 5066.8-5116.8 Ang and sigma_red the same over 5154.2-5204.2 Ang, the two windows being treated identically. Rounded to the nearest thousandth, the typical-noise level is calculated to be 0.270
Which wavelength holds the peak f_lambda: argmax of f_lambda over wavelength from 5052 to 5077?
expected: 5065.5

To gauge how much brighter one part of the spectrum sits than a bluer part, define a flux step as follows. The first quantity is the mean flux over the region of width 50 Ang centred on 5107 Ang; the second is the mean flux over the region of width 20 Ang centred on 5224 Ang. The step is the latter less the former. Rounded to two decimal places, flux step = -0.04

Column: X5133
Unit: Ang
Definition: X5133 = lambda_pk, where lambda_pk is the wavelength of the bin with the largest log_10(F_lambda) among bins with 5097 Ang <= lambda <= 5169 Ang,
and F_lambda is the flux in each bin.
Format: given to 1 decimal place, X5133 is 5168.0 Ang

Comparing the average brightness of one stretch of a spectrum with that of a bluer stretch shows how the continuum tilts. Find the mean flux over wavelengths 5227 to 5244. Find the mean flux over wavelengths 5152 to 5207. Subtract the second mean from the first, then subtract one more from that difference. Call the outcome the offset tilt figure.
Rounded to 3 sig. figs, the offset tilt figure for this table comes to -1.30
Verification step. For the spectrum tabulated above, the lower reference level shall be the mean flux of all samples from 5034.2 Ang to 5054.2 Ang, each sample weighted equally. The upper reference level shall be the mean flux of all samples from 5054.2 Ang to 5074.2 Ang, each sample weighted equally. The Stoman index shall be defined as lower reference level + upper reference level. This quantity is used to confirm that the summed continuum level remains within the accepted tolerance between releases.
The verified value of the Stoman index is 9.66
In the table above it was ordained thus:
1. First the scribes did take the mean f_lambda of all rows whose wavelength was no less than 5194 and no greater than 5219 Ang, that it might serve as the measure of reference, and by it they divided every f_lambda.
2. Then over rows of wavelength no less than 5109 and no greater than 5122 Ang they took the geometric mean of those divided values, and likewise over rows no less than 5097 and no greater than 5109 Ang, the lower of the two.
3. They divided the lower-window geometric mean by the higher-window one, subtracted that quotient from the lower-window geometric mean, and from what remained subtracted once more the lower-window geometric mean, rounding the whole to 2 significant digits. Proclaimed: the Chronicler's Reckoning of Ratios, -0.99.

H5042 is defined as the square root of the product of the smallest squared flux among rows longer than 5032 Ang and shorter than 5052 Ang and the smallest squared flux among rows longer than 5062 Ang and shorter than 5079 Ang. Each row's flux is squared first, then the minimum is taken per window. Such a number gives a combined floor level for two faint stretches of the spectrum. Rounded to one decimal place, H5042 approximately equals 18.4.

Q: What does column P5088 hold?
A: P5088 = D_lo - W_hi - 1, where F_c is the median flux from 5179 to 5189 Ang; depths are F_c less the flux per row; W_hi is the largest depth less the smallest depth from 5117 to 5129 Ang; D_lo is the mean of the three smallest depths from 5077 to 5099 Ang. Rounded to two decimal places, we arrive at -1.66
